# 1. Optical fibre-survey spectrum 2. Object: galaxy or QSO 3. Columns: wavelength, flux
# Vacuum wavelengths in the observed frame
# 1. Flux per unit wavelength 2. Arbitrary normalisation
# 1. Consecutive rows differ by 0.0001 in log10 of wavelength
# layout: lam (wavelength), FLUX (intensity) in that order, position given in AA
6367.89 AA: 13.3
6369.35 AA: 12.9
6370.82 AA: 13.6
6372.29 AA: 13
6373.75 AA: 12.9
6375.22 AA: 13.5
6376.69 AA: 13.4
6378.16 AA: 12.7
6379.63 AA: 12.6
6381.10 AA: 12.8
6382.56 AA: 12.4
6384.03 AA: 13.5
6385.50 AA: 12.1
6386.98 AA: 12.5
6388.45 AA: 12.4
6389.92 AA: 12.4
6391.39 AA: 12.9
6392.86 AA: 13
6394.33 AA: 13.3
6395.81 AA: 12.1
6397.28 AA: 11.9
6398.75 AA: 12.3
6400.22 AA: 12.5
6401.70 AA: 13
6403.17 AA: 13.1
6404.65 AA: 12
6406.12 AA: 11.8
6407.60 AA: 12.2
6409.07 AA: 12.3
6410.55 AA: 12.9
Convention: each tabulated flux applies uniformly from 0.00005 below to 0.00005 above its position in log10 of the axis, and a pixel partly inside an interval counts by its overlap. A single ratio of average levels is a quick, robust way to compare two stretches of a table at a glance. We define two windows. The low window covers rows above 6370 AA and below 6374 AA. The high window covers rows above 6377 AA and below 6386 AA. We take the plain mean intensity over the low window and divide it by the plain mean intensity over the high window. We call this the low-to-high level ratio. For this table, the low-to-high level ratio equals 1.04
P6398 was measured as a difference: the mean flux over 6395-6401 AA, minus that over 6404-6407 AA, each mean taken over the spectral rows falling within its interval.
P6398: 0.30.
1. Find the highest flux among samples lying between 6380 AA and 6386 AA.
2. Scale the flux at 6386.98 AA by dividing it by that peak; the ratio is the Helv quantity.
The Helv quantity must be 0.93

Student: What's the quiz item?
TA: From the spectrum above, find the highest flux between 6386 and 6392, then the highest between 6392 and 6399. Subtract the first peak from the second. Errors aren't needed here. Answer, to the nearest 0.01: 0.40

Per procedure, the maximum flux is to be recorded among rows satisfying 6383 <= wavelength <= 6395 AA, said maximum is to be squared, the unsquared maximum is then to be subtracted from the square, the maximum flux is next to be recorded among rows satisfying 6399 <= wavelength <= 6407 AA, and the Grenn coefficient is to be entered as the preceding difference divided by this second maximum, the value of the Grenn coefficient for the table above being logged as 12.9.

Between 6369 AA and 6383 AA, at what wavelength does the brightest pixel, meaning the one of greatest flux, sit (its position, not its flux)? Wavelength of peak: 6370.82 AA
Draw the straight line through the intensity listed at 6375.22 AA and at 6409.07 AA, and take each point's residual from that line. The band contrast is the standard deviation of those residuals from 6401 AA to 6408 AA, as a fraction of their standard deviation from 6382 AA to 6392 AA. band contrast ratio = 1.1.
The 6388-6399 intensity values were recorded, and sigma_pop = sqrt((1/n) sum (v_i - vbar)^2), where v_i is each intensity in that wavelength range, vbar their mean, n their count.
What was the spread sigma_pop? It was 0.45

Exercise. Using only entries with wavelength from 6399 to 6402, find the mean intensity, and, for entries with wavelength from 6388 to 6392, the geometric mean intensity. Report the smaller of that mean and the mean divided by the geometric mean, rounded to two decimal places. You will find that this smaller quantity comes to 1.01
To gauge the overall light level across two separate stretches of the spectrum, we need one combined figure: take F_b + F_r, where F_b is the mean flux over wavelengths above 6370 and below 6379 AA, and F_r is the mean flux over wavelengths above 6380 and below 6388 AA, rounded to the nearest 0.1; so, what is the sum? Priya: 25.8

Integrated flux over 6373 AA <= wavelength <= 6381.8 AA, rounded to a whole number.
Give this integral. 114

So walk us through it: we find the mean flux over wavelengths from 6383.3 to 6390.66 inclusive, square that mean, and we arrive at 158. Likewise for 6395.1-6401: 149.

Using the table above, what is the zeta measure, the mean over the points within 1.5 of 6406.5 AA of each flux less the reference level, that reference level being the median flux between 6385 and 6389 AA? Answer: -0.4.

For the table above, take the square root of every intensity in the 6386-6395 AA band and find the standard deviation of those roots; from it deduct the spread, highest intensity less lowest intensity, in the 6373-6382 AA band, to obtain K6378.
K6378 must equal -0.85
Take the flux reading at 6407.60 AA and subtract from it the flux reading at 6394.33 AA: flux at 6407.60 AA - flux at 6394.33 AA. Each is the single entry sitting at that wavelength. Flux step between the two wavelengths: -1.1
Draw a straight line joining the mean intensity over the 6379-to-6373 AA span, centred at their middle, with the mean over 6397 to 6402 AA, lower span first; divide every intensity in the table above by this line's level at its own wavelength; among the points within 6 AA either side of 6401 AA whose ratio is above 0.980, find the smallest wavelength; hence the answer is 6398.75 AA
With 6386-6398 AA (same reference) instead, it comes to 6391.39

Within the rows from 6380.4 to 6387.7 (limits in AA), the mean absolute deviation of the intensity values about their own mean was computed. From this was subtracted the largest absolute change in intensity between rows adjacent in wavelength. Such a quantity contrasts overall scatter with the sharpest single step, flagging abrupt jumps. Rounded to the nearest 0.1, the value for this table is -1.0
